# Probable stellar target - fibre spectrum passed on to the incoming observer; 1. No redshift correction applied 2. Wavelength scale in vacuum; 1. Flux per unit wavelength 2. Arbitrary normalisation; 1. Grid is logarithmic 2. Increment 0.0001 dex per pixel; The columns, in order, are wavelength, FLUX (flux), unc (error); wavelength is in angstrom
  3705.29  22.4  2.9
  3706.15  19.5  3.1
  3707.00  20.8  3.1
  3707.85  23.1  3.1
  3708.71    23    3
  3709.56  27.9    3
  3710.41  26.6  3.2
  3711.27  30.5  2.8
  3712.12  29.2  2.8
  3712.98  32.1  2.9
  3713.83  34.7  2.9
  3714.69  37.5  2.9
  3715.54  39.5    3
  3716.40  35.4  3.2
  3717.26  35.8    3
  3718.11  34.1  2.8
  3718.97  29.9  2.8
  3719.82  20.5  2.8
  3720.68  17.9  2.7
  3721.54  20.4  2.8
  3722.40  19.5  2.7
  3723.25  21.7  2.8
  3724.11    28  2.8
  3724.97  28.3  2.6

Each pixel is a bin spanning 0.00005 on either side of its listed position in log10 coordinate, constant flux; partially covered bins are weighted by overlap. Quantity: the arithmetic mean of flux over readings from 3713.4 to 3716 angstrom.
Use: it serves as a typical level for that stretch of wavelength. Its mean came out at 37.2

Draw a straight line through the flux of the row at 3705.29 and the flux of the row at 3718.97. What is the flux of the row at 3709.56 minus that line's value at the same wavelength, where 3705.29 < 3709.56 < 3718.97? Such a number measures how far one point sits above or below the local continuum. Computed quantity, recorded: 3.2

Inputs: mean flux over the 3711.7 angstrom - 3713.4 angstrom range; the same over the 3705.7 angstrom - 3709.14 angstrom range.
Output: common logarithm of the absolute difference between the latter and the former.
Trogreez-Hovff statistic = 1.0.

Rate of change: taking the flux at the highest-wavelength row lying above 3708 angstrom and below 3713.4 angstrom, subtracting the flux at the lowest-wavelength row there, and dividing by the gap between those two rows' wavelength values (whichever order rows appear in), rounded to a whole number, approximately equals 2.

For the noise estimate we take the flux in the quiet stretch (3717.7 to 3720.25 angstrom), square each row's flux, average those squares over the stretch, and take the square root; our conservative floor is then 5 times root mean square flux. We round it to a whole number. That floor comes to 144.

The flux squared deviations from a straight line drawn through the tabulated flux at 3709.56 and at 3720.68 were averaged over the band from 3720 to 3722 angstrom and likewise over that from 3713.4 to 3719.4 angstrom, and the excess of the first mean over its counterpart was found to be -182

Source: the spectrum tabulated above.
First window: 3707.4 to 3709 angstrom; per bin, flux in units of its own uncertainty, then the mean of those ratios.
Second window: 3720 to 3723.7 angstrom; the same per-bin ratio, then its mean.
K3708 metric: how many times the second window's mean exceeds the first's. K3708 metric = 0.96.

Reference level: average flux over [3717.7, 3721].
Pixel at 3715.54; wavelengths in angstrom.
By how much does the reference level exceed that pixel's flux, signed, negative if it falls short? -14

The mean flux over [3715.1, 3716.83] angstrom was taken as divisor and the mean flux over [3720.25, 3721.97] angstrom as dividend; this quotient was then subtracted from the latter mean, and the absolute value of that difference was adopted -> 18.6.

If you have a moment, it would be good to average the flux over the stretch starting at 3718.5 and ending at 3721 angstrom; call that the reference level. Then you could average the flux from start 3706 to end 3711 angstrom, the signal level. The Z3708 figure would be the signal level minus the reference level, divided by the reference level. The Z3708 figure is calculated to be 0.03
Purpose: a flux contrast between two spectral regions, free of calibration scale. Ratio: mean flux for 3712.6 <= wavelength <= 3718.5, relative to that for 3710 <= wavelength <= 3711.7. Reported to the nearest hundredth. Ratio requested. 1.25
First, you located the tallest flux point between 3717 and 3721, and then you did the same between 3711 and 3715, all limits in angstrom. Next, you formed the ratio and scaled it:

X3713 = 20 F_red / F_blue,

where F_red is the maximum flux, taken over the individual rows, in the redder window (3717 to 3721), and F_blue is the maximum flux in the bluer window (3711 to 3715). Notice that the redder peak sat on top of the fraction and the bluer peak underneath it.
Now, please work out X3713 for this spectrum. 19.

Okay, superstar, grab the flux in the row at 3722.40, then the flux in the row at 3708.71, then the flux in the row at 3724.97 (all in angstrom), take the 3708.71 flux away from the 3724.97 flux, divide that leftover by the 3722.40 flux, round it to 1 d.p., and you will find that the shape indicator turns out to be 0.3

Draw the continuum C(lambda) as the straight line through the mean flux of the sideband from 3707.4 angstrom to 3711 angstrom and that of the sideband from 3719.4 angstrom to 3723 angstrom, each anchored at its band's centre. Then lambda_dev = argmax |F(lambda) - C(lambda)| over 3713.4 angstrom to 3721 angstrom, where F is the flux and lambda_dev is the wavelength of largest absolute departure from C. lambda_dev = 3715.54 angstrom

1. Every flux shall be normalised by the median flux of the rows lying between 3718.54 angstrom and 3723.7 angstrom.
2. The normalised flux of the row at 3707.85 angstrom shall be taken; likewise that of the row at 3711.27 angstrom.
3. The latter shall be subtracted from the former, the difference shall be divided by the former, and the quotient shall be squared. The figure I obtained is 0.10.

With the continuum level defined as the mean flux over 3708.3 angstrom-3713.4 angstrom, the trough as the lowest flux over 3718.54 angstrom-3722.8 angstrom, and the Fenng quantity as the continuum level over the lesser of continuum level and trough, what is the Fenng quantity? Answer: 1.6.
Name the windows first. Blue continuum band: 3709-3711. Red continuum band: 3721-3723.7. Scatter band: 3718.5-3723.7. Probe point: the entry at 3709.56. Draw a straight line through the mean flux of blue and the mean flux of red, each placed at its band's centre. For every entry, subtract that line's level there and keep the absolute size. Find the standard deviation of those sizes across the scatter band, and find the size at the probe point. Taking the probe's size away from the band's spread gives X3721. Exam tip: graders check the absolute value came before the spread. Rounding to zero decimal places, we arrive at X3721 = 2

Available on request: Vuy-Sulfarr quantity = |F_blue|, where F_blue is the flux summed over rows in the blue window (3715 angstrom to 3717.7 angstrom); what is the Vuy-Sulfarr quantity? 111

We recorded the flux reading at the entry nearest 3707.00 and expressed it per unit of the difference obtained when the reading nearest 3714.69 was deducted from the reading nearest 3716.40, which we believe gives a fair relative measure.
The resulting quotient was -9.9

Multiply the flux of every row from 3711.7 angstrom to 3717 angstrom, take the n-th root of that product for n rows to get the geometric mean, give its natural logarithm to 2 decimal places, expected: 3.54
